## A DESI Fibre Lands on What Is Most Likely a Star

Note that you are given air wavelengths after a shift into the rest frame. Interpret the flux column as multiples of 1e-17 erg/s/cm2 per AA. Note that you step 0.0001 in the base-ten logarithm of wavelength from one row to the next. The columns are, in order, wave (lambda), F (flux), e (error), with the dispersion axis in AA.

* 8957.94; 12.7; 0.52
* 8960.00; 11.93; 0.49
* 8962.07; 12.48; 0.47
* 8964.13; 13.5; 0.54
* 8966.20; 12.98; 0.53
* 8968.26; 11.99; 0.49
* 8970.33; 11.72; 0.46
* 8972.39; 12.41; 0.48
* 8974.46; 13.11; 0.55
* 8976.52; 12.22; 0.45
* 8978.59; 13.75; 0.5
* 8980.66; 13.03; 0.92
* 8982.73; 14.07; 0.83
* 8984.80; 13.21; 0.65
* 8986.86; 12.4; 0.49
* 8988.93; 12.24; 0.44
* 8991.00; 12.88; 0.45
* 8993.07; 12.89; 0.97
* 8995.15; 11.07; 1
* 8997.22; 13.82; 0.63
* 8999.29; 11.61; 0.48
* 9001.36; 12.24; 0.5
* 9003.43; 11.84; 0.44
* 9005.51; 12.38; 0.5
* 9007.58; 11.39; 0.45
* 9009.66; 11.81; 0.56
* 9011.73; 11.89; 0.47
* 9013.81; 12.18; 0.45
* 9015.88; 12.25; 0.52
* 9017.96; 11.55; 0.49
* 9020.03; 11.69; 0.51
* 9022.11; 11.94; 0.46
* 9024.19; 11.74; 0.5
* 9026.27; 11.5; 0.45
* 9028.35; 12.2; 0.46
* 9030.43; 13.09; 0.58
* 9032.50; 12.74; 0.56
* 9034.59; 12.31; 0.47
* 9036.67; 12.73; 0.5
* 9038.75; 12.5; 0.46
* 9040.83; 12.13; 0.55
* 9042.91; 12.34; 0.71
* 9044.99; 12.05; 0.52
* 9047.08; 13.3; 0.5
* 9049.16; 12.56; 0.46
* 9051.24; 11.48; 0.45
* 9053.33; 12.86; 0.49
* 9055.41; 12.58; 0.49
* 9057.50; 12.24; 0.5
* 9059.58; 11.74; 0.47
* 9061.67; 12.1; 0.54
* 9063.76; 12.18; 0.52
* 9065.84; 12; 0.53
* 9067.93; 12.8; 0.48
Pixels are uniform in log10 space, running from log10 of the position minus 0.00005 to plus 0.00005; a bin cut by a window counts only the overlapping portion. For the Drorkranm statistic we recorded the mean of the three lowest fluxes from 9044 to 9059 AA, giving 11.9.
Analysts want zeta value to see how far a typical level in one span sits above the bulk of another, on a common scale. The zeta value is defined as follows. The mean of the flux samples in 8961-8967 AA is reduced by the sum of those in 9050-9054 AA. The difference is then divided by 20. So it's -0.6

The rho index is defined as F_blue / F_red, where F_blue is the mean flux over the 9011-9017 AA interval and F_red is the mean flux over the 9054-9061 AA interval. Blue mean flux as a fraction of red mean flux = 0.99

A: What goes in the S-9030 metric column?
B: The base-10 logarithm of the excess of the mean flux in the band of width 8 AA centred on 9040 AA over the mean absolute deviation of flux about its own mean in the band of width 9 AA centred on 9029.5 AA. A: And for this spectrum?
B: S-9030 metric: 1.08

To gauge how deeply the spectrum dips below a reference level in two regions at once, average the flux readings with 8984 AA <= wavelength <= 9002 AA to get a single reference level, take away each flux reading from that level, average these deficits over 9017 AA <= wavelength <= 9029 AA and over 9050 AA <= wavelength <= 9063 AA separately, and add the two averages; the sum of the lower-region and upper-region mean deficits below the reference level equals 1.0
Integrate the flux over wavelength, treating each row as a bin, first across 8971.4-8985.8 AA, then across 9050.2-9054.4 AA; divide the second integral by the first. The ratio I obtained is 0.27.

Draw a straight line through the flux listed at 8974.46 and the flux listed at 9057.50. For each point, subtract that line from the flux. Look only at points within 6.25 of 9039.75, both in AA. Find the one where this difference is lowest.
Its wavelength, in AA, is 9044.99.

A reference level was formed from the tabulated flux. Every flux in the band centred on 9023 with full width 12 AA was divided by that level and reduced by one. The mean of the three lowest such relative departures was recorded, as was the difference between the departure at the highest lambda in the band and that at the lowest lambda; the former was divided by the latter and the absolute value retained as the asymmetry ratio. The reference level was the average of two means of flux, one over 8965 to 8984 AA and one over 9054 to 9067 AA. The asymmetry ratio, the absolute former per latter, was 1.4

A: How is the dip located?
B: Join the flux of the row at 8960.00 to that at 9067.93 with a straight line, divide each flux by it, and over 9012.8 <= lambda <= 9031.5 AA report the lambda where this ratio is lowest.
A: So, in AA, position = 9026.27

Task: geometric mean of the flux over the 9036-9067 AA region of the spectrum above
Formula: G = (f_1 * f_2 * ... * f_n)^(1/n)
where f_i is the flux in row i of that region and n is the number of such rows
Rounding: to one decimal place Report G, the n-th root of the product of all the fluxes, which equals 12.3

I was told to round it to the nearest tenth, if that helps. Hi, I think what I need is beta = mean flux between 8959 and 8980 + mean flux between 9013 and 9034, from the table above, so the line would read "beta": 24.7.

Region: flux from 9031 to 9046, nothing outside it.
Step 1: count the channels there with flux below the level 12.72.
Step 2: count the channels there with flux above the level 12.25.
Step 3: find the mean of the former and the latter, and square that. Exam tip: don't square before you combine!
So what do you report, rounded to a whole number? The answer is 25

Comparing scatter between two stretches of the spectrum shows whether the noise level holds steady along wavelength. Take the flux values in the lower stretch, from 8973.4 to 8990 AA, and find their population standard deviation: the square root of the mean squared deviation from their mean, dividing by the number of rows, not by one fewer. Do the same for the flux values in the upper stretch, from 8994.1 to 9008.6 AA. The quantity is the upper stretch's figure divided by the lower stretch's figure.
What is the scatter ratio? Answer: 1.3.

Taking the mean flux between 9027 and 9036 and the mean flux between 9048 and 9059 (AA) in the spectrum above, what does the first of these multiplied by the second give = 155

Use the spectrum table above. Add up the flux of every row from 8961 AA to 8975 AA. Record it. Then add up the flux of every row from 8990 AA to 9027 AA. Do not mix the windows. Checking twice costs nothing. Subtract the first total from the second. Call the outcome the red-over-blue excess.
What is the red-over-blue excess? 128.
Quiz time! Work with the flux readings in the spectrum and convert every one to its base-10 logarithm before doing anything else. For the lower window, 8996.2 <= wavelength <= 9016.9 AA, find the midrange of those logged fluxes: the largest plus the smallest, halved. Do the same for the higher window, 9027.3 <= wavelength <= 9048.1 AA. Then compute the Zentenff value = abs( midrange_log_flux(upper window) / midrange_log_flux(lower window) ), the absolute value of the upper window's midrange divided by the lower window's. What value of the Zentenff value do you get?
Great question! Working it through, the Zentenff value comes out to 1.00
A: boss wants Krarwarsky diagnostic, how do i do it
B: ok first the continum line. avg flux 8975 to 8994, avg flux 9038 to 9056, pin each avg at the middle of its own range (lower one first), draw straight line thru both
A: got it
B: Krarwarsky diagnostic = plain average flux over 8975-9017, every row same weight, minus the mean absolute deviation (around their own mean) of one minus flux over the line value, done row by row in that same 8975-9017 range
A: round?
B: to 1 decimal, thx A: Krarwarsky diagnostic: 12.4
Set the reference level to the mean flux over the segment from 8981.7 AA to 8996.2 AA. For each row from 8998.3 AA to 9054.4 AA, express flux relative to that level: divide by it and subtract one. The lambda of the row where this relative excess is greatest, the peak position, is 9047.08 AA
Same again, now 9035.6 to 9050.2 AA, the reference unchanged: 9047.08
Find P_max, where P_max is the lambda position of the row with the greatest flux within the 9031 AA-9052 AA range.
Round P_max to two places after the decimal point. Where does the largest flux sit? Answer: 9047.08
